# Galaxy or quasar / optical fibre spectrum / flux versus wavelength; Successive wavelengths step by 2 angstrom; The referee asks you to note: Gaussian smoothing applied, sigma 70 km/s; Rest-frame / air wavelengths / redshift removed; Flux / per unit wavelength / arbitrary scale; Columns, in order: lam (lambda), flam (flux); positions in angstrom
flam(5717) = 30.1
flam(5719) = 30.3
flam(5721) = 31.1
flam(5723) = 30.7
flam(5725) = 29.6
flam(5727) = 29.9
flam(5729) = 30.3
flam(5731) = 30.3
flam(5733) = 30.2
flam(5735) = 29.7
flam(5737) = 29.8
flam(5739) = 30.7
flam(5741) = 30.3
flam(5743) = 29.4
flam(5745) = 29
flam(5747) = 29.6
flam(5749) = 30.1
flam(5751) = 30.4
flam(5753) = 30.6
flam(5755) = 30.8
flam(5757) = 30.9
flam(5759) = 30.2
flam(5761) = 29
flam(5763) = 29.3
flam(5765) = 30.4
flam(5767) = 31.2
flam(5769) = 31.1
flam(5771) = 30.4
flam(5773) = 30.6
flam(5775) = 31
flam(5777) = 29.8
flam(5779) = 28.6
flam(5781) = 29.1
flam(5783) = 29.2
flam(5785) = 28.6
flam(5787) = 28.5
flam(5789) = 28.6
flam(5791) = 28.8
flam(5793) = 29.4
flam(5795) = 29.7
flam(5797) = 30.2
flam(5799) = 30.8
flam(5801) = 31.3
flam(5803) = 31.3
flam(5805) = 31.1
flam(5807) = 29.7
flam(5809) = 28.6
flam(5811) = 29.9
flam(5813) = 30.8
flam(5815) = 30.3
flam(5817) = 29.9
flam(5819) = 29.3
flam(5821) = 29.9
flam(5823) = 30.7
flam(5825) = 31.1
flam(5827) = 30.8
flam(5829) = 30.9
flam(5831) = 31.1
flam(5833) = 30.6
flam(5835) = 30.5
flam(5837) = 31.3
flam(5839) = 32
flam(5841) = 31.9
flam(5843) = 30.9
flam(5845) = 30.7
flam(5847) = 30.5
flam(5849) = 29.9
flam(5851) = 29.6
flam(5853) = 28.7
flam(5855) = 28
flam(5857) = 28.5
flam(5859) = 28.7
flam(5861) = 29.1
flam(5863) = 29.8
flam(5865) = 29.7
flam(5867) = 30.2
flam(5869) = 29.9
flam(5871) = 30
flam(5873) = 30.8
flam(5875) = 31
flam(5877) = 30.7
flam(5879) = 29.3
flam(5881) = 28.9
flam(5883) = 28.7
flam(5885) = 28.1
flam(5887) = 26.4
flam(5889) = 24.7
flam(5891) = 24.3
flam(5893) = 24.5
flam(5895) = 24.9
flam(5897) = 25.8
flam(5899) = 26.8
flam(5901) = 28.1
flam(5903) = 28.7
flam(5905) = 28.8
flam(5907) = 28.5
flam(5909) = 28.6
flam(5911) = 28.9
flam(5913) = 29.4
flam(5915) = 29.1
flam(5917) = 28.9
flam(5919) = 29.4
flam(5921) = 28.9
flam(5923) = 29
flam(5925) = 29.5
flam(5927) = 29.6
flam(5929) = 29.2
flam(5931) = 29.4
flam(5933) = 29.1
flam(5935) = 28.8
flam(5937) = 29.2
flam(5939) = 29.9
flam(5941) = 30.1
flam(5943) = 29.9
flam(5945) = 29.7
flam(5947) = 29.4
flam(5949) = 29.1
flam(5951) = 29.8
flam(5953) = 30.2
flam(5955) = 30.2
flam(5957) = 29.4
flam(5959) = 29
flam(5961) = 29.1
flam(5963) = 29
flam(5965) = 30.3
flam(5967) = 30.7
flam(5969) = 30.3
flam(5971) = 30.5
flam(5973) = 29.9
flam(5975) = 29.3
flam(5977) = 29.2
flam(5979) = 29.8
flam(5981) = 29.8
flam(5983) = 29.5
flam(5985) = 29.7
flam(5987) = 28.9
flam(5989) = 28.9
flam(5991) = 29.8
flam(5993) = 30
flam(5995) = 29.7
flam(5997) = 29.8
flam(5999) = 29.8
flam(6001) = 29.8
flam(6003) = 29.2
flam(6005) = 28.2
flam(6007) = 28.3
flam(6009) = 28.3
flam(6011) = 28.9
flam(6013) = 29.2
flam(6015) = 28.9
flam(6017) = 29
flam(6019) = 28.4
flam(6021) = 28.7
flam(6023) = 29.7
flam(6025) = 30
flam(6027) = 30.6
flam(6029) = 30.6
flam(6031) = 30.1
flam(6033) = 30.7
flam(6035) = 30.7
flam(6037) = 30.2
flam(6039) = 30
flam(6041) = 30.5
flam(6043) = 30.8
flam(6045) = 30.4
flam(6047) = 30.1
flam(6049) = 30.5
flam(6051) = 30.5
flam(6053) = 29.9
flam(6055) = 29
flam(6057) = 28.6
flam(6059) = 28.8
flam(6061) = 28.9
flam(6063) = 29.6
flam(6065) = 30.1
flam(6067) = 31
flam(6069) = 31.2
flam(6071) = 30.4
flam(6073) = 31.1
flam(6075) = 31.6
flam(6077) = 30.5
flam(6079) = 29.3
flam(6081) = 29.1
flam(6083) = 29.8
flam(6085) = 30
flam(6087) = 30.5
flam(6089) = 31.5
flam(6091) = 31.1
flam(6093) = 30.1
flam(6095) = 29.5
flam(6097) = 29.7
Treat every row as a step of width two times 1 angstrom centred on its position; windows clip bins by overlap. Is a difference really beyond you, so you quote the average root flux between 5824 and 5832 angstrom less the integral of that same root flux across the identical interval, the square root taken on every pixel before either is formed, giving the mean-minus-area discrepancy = -39.0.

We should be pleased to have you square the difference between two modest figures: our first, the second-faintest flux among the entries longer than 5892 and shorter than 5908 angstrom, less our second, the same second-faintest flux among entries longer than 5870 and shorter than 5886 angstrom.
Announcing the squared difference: 14.4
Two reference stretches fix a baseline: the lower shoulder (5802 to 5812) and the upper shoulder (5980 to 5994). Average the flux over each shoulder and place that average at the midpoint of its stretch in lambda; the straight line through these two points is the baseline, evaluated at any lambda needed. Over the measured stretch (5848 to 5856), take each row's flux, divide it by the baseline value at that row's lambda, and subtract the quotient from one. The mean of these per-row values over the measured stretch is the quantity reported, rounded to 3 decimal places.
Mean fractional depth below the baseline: 0.031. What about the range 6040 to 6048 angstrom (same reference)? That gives -0.038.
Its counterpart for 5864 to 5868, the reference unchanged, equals -0.001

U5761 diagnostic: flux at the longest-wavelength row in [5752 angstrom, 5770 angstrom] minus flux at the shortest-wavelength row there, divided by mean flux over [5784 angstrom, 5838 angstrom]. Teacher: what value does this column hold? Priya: 0.017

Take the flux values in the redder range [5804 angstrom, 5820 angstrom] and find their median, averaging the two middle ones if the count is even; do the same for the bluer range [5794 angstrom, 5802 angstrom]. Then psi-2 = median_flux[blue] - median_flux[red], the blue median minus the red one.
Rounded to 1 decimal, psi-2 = 0.6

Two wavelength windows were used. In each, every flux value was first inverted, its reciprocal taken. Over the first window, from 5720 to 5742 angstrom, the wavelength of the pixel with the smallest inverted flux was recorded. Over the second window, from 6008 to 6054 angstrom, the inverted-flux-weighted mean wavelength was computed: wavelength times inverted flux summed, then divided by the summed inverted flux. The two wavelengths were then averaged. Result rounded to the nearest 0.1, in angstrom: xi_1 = 5875.9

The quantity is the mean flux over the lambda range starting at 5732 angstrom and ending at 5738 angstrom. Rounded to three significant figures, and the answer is 29.9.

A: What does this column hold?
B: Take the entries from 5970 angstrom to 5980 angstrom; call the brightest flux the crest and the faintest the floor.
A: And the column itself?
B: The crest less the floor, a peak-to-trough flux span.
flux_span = 1.30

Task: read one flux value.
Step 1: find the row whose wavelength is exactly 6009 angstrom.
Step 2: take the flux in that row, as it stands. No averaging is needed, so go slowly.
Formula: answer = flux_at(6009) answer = 28.3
